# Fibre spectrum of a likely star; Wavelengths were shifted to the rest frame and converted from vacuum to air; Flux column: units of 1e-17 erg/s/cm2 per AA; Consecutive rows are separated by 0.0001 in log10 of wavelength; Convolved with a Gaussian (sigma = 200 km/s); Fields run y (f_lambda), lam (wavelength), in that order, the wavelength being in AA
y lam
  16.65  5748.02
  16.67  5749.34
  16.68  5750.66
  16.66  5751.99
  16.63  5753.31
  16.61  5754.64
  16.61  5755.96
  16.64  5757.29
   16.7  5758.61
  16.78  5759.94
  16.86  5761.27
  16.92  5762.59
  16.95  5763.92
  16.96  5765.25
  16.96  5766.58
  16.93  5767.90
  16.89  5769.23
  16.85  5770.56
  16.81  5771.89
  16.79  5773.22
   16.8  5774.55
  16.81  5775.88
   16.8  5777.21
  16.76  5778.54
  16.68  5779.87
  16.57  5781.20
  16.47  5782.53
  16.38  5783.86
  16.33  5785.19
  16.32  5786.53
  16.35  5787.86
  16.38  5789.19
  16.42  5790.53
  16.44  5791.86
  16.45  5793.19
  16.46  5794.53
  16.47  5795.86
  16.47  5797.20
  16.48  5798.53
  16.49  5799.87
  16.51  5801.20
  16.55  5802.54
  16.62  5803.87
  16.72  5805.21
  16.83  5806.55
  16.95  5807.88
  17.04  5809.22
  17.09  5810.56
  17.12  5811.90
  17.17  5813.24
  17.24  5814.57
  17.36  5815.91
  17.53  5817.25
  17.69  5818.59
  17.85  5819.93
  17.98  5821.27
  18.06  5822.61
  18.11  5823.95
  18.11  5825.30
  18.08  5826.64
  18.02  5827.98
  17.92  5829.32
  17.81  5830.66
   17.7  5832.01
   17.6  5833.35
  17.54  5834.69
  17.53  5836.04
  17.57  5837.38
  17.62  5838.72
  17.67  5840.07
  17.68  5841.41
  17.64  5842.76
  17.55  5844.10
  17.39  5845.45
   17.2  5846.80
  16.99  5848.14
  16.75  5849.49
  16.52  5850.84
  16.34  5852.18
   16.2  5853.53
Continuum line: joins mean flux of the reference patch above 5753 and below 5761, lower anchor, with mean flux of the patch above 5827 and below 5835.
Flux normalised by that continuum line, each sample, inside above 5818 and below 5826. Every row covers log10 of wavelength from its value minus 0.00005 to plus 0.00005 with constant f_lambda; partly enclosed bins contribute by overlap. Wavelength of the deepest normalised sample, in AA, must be 5818.59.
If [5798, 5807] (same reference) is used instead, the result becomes 5799.87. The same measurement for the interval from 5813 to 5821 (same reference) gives 5813.24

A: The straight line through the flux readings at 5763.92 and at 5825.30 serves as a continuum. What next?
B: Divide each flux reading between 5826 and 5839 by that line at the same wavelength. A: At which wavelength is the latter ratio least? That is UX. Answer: 5836.04 AA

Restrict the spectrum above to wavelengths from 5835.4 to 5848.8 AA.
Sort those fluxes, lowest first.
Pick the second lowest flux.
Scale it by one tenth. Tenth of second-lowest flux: 1.72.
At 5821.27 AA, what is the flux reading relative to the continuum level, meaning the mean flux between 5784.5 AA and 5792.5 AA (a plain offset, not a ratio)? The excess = 1.6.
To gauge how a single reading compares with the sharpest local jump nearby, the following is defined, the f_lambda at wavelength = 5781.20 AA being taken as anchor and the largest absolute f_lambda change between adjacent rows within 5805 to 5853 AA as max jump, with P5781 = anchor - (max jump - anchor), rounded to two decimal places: 32.90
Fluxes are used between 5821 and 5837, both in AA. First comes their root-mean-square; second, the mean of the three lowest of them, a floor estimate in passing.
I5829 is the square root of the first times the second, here 17.71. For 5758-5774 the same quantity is 16.81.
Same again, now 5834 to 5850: 17.20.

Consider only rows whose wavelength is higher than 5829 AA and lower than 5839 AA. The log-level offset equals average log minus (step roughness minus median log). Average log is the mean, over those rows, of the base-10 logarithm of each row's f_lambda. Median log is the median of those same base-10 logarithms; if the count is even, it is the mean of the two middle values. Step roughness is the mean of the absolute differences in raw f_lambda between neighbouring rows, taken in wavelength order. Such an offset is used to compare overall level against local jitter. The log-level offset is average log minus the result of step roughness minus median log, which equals 2.42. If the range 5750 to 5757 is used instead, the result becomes 2.42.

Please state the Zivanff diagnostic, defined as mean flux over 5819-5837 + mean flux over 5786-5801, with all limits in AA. 34.30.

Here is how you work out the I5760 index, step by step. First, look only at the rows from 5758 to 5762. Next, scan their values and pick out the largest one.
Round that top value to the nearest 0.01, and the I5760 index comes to 16.86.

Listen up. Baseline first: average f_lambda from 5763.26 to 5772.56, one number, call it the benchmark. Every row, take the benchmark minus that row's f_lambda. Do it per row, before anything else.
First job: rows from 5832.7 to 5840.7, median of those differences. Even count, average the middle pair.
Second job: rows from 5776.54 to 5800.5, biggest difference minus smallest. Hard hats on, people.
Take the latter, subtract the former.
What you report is 1.16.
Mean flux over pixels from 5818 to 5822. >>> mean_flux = 17.8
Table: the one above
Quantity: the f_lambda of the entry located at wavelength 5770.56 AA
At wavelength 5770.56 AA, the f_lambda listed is 16.85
